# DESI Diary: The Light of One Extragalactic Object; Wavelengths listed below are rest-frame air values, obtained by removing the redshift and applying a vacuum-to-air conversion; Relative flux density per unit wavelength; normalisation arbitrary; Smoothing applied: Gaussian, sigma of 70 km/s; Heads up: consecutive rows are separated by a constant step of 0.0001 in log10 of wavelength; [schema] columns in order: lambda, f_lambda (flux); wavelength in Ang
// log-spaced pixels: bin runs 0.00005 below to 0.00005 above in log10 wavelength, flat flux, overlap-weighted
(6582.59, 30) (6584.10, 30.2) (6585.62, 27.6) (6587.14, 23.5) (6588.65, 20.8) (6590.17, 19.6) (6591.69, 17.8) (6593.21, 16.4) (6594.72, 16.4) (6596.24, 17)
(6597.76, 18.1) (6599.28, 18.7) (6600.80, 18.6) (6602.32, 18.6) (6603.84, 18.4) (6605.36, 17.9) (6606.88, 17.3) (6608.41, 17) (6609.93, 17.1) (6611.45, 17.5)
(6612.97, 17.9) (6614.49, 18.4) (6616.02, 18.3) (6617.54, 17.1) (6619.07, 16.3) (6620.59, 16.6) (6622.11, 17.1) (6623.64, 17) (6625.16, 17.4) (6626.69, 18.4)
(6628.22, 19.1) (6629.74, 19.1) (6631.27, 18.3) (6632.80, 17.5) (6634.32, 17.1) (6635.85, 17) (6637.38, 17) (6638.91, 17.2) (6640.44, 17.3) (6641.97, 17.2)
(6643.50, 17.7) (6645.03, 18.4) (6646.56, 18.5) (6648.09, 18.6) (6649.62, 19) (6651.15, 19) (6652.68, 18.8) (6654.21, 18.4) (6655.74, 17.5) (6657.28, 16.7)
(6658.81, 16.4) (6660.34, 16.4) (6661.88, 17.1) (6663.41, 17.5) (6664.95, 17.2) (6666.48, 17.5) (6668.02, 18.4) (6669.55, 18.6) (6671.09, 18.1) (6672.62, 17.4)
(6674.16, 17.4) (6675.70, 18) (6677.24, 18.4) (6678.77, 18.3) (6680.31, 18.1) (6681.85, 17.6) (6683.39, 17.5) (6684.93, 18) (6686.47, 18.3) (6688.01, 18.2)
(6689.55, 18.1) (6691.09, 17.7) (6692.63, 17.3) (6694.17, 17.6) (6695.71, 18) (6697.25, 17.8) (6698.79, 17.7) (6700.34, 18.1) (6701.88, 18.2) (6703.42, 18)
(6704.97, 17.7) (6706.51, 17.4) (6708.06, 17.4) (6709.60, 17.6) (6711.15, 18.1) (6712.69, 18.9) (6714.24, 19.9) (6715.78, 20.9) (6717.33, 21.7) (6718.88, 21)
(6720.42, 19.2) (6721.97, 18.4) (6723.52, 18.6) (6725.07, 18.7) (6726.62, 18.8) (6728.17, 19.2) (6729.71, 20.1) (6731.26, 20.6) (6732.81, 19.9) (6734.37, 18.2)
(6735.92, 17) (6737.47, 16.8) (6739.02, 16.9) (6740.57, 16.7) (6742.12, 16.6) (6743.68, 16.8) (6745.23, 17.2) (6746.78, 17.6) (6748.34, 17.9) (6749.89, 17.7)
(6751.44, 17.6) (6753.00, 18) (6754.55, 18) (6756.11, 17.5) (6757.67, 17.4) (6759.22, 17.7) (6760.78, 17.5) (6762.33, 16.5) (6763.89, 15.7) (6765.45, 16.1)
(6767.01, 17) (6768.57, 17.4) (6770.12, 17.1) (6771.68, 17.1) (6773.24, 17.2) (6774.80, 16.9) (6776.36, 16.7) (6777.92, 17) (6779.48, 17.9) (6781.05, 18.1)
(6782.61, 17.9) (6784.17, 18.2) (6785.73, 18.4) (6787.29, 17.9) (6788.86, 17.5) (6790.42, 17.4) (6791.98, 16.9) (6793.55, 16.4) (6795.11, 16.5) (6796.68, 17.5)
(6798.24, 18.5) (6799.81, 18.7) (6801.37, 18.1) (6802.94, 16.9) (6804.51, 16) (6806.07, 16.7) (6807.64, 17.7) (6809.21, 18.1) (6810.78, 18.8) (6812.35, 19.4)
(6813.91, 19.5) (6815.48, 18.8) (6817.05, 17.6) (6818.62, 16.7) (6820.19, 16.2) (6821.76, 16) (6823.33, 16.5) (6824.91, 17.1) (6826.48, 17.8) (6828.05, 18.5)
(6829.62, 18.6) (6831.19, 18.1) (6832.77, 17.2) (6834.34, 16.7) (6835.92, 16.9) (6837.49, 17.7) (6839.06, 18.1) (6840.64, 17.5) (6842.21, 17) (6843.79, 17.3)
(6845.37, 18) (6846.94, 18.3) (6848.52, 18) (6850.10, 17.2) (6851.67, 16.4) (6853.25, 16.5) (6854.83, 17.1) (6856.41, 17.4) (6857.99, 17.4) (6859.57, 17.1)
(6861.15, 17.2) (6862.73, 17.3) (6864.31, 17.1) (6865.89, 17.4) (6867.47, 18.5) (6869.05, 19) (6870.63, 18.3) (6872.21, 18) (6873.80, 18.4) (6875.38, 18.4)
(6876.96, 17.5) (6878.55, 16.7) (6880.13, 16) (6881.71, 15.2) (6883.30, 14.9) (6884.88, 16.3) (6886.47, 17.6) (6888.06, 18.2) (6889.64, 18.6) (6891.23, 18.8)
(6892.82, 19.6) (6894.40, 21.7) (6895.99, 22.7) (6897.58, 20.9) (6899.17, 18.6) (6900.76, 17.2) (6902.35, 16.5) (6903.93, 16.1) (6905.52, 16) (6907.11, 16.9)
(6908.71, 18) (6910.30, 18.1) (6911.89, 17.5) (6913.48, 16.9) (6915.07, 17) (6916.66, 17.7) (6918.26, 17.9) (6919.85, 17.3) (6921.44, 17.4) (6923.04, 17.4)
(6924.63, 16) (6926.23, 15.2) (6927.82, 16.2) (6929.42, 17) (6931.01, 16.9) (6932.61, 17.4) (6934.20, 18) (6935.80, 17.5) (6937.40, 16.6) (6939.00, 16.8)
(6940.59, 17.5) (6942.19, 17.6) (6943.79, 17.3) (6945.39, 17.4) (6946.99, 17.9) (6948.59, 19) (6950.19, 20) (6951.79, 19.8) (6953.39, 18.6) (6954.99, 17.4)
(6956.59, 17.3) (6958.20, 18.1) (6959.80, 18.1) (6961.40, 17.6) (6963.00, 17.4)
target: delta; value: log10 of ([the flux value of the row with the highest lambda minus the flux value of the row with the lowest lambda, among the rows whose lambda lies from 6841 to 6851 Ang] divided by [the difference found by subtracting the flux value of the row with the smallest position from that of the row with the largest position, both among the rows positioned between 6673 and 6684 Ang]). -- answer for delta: 0.30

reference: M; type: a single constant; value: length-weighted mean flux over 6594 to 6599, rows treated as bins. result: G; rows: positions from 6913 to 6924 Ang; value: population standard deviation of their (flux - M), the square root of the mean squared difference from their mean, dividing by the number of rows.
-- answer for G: 0.33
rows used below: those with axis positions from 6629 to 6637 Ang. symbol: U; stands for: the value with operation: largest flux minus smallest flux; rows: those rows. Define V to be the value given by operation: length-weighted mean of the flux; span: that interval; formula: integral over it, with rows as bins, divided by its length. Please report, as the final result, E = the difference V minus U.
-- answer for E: 15.7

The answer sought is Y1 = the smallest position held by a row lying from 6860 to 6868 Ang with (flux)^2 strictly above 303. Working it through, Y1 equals 6867.47 Ang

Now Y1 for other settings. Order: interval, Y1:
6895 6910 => 6895.99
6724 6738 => 6725.07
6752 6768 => 6753.00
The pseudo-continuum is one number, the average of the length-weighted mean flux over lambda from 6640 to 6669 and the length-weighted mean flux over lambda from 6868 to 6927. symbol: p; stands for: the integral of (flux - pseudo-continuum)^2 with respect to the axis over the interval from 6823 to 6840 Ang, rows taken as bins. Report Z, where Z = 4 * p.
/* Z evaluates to 32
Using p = 8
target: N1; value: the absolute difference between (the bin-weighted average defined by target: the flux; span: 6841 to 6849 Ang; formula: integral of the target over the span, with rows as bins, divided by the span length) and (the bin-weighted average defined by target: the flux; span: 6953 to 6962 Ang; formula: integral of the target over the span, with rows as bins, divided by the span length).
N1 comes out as 0.12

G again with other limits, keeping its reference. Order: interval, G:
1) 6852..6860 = 0.33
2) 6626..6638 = 0.84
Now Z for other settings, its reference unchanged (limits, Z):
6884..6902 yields 380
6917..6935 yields 87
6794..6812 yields 65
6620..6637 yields 48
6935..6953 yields 88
